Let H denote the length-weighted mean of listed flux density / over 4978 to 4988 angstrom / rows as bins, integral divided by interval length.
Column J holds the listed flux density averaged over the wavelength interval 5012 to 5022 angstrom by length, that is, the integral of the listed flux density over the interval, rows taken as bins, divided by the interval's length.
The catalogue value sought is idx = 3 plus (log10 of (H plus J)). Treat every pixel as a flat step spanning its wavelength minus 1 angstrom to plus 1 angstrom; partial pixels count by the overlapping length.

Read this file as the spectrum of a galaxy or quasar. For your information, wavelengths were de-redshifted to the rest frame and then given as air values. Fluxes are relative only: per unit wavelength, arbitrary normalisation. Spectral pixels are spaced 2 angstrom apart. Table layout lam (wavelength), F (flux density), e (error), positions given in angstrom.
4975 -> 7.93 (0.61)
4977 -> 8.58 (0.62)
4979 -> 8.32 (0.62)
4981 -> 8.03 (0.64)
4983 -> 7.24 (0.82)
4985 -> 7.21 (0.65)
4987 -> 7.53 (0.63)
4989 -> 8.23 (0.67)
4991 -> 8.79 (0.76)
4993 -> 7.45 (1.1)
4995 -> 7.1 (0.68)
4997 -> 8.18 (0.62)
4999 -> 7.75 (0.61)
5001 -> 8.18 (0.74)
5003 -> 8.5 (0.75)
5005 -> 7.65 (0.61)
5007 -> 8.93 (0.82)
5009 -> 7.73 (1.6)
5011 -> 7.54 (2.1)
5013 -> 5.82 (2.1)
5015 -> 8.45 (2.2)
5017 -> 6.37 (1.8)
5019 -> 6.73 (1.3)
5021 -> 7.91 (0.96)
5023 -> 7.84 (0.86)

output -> 4.17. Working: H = 7.67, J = 7.06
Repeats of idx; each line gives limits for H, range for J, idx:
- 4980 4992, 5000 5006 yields 4.20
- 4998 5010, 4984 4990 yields 4.20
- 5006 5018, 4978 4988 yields 4.18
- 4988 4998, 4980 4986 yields 4.19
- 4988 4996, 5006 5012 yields 4.20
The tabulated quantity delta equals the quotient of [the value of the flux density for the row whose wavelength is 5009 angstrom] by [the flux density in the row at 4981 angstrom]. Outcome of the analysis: 0.96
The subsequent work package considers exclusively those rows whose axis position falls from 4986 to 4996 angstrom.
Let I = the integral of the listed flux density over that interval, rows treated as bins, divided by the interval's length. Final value 7.8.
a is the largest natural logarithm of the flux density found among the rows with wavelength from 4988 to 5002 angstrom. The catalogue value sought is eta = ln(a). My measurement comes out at 0.78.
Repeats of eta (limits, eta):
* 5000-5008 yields 0.78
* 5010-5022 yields 0.76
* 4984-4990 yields 0.75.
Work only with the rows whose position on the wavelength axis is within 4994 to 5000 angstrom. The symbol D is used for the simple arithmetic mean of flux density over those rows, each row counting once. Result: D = 7.7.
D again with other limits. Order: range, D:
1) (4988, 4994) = 8.2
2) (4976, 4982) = 8.3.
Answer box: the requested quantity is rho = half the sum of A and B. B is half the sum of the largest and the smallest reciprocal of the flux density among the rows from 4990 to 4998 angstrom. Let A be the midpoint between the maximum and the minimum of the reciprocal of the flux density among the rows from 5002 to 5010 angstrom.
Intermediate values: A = 0.121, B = 0.127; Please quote 0.124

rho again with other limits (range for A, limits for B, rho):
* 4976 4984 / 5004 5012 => 0.125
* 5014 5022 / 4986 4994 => 0.131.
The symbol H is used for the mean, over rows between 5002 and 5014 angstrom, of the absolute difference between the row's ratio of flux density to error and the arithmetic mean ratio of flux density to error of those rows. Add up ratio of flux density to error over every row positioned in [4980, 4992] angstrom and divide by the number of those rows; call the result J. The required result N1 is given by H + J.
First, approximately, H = 3.93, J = 11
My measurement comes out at 15.3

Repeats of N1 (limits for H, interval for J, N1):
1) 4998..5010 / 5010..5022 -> 6.4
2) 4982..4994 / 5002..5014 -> 9.4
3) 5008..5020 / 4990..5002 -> 11.7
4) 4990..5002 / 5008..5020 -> 5.5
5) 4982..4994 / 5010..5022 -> 6.3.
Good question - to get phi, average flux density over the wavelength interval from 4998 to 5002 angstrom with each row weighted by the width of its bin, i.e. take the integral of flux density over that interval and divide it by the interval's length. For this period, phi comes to 8.0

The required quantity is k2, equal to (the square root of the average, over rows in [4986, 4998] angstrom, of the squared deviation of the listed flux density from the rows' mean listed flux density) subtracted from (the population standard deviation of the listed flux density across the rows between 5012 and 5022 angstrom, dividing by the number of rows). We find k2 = 0.4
